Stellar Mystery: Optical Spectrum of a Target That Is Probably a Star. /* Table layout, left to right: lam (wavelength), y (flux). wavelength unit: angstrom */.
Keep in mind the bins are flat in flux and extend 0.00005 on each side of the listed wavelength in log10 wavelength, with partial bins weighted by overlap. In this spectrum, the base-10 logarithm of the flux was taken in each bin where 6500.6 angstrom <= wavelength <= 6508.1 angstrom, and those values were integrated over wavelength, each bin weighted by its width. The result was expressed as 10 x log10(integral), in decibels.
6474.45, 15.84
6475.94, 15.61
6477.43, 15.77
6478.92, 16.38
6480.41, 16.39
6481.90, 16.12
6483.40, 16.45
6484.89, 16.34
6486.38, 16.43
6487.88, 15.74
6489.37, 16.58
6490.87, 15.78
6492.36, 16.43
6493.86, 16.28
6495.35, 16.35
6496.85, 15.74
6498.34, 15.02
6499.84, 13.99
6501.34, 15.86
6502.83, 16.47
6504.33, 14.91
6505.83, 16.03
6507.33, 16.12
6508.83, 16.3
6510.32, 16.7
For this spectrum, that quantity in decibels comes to 9.54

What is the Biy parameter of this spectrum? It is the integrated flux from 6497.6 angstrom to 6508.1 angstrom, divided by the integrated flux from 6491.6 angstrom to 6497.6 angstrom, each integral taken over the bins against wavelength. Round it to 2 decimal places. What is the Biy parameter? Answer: 1.67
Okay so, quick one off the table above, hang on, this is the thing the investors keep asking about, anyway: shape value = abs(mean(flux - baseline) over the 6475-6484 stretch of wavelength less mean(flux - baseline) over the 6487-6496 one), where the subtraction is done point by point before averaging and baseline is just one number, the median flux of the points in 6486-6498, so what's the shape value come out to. 0.1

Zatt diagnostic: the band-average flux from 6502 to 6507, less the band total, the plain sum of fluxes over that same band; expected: -32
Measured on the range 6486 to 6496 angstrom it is -97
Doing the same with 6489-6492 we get -16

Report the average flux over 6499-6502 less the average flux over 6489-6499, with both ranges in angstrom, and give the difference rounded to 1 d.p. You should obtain -1.1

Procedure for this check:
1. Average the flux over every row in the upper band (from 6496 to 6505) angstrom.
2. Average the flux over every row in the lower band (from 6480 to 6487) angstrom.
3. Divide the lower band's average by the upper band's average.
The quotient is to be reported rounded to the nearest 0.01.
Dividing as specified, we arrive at 1.07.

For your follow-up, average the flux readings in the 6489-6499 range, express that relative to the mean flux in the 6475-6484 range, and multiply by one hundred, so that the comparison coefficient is 99.4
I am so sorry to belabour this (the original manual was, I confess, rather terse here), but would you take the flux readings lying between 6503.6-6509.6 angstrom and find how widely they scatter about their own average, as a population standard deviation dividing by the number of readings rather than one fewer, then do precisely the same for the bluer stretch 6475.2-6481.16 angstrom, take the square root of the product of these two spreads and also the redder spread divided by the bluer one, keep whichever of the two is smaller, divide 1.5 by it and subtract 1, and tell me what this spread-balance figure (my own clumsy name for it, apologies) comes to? 2.42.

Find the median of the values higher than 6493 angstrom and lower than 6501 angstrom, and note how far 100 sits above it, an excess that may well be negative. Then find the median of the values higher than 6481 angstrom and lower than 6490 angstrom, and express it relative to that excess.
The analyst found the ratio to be 0.194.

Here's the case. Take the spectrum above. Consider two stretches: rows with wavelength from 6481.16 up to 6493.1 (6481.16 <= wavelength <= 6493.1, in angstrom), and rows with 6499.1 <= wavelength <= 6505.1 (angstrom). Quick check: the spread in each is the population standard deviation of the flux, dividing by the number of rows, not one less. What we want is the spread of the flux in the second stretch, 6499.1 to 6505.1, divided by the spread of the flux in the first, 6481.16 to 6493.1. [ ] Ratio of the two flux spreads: 3.1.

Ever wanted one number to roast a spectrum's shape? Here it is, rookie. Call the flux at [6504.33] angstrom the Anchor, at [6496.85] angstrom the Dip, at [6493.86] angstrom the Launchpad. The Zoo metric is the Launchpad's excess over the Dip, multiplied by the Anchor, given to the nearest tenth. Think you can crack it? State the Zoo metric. 8.1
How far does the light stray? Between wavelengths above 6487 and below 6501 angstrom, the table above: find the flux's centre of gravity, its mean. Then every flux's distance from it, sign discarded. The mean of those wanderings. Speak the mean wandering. 0.57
